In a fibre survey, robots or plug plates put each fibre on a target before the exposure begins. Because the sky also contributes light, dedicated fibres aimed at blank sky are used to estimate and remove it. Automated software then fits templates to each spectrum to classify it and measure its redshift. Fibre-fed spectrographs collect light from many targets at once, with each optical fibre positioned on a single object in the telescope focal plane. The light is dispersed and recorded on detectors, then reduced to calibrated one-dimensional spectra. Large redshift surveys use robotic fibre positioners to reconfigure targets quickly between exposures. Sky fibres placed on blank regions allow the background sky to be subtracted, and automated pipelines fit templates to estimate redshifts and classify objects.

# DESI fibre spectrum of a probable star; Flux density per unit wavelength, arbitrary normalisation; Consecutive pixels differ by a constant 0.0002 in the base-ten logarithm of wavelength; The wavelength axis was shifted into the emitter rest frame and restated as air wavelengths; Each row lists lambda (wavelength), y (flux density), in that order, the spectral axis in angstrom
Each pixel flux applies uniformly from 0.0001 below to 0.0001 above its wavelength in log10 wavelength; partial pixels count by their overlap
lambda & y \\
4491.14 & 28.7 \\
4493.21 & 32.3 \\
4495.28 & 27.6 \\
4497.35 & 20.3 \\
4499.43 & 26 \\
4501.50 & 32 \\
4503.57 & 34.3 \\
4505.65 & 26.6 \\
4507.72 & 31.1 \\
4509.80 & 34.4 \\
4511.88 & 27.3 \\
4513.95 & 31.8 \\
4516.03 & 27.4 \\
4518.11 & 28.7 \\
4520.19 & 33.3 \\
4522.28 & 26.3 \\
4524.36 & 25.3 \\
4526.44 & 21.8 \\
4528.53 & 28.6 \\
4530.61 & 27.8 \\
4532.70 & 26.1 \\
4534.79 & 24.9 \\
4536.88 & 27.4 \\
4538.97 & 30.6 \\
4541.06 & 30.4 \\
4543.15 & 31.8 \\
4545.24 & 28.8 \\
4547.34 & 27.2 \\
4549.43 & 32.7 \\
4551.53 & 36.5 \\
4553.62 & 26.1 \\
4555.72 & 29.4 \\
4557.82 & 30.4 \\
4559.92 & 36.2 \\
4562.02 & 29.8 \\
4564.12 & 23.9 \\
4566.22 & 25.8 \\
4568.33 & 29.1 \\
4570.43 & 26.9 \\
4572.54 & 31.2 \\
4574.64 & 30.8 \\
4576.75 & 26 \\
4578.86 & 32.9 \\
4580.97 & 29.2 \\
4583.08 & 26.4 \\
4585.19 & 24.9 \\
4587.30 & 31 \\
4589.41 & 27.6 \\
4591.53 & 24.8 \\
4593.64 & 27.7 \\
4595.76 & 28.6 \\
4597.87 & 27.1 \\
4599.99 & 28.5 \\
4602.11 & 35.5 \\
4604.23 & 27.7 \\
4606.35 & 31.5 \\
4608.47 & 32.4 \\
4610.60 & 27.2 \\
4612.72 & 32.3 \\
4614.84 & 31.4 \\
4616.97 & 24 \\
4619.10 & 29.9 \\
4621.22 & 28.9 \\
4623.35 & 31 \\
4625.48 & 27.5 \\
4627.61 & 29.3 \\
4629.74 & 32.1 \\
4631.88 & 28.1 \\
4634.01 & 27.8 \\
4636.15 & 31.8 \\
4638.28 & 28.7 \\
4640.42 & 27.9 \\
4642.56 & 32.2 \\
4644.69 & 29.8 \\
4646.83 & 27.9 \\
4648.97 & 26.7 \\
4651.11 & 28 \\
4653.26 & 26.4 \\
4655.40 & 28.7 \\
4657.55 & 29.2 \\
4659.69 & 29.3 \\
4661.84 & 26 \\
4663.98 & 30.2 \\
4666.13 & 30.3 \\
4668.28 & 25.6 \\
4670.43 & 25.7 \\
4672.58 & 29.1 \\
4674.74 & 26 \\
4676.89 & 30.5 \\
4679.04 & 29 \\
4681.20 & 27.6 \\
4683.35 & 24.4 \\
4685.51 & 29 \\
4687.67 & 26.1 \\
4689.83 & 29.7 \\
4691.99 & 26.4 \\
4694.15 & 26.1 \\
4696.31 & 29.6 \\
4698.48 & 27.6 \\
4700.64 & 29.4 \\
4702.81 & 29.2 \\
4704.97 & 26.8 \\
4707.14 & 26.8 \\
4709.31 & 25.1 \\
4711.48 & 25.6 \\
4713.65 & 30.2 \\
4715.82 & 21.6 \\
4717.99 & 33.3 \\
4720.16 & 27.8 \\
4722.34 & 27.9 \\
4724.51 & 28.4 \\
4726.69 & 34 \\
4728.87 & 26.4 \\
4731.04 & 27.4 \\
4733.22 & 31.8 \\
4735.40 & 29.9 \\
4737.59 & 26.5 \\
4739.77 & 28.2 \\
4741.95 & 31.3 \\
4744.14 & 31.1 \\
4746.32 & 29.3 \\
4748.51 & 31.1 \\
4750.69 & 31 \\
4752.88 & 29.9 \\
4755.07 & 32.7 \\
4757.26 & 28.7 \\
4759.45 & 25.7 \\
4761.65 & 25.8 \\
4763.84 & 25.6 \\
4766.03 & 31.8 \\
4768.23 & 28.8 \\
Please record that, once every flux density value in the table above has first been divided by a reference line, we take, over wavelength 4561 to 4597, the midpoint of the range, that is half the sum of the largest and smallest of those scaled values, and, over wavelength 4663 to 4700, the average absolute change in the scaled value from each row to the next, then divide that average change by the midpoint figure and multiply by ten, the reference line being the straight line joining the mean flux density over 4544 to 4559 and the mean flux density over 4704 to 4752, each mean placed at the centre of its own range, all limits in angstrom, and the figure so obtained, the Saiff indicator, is 0.96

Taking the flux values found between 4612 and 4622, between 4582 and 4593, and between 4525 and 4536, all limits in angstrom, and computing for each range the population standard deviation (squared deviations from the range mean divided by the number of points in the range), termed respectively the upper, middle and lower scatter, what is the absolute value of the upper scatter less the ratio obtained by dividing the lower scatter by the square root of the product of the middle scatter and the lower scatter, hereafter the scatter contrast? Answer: 1.9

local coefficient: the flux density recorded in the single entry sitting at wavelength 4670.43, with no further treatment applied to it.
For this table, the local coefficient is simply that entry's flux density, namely 25.7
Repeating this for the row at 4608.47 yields 32.4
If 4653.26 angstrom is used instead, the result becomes 26.4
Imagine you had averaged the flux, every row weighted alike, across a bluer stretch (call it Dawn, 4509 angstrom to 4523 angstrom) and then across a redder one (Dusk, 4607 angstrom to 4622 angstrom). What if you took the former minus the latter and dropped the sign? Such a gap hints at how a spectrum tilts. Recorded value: 0.4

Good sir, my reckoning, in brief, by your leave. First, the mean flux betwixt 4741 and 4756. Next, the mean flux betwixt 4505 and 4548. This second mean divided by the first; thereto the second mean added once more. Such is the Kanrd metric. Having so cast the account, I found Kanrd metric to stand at 29.4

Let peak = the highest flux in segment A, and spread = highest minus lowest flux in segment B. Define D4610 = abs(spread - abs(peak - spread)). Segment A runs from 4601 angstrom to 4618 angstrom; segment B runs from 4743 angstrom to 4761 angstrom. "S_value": 21.5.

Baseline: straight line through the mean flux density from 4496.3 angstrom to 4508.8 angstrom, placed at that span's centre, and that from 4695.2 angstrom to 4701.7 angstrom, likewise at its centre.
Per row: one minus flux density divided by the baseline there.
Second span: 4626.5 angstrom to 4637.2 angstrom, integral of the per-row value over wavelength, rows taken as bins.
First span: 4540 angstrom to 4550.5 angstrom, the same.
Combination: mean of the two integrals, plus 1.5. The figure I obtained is 1.0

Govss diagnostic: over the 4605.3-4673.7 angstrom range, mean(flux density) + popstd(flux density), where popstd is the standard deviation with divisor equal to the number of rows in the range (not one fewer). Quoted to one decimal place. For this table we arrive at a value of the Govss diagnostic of 31.1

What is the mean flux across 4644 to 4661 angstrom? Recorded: 28.2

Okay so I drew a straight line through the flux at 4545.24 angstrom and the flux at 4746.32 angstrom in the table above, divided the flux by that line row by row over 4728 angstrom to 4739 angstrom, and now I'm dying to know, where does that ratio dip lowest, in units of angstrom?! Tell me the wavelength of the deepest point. 4728.87 angstrom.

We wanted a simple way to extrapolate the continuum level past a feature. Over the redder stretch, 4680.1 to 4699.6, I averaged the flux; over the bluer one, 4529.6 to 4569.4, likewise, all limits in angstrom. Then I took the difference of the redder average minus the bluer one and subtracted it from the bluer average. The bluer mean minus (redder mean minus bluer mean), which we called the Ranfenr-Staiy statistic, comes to 31.0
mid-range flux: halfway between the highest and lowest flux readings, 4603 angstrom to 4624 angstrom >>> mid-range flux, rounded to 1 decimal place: 28.2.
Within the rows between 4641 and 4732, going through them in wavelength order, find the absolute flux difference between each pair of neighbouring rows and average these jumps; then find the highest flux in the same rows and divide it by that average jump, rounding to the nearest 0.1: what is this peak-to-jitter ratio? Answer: 12.4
